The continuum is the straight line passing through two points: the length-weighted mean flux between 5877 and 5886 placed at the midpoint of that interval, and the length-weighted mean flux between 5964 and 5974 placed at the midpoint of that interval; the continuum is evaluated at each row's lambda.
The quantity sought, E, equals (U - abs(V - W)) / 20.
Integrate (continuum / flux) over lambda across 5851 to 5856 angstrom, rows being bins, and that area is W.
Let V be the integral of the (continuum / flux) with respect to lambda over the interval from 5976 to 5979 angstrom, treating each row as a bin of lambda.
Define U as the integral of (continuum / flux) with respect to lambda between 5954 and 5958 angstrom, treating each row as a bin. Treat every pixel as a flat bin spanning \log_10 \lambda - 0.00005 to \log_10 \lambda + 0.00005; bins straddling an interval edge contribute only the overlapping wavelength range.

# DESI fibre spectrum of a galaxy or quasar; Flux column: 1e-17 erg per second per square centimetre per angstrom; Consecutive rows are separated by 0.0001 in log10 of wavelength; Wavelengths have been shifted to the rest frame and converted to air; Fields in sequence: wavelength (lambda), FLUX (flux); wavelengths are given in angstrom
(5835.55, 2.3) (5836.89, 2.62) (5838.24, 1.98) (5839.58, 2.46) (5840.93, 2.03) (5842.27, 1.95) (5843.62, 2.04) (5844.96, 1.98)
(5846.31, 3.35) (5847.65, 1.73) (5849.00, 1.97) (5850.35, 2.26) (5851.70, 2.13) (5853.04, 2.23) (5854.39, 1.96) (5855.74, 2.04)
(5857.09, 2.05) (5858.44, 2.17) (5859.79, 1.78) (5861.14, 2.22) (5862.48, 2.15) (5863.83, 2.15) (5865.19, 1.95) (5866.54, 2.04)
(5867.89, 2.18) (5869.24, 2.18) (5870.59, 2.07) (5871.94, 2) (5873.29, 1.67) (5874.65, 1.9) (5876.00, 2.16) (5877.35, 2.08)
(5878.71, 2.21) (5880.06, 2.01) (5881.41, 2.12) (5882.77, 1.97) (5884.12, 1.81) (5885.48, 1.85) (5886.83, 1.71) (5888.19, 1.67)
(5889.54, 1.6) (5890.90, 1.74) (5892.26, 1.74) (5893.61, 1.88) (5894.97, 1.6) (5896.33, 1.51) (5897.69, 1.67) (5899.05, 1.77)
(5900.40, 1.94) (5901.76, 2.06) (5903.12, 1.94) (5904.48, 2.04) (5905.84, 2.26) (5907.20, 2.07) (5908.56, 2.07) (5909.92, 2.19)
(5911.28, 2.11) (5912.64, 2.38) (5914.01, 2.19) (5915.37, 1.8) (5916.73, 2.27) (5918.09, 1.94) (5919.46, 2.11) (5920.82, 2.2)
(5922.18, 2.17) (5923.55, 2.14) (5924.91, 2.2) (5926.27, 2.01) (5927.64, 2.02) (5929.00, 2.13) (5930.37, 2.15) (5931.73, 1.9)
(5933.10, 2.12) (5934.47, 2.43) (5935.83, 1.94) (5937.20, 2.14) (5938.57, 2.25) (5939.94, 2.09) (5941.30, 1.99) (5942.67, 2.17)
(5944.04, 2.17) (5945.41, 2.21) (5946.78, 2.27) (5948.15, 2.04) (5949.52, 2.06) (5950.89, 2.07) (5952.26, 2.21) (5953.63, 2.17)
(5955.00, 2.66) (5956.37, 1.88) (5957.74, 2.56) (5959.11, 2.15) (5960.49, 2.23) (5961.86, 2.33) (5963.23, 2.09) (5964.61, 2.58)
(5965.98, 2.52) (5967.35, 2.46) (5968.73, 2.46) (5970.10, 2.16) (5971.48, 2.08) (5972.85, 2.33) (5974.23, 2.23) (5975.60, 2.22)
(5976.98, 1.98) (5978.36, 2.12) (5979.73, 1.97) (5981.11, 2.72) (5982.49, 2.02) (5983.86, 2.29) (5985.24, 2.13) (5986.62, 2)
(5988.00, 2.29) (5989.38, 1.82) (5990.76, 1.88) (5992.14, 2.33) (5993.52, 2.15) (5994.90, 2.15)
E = 0.15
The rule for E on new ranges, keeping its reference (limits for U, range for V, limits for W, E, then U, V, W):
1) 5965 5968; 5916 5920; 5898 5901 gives 0.11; 2.8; 4.1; 3.4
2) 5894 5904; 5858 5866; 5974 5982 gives 0.52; 11.7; 7.5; 8.8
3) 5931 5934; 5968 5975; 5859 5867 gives 0.15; 3.3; 7.4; 7.6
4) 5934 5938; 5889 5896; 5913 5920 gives 0.15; 4.2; 8.5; 7.3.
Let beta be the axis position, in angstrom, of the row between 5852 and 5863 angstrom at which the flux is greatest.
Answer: 5853.04 angstrom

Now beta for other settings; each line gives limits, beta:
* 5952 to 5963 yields 5955.00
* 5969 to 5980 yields 5972.85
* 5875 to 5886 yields 5878.71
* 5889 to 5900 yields 5893.61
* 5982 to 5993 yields 5992.14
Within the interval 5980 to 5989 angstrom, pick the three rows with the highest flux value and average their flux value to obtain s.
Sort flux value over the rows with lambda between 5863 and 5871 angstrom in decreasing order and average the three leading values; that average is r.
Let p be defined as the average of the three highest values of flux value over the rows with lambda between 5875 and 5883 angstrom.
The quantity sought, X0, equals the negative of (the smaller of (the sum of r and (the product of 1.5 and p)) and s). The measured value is -2.4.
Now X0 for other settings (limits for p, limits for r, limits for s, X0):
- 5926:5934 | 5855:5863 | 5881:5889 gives -2.0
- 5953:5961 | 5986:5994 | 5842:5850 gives -2.5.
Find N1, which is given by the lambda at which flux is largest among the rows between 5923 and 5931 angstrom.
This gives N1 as 5924.91 angstrom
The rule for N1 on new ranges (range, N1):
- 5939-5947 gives 5946.78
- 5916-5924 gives 5916.73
